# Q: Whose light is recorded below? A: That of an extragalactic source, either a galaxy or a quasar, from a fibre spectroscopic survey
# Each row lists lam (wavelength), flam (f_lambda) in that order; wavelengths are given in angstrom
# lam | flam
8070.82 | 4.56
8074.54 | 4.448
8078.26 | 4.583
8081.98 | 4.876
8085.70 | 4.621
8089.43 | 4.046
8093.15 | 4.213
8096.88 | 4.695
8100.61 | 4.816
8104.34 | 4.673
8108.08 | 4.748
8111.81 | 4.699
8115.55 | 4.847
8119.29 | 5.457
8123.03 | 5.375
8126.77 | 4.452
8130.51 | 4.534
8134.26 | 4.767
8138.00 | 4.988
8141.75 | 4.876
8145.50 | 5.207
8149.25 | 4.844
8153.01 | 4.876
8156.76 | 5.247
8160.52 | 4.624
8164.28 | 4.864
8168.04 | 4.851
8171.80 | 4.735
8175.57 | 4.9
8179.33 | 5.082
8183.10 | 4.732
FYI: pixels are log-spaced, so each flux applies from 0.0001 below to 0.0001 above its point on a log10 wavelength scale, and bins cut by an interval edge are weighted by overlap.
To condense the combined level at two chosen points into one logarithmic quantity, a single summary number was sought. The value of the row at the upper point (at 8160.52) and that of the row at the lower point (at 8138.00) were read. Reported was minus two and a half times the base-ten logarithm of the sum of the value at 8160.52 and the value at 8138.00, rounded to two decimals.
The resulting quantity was -2.46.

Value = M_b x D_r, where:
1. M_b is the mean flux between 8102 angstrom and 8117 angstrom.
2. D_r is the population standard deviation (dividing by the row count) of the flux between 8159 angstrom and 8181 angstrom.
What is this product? 0.7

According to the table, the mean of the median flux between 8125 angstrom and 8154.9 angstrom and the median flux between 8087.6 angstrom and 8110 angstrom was 4.77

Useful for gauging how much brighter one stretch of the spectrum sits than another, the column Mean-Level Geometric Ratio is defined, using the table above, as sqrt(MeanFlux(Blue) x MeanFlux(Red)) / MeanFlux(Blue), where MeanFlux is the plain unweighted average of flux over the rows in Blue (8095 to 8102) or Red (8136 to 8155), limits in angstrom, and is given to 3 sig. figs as 1.02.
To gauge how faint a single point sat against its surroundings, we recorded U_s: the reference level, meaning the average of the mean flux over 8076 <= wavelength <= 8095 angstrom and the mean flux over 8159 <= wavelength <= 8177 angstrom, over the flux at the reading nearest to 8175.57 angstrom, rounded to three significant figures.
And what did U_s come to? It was 0.945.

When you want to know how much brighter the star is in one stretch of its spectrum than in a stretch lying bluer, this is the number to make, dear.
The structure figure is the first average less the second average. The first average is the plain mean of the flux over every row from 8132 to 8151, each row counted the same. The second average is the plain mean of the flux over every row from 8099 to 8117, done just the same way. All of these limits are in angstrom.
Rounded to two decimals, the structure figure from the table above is 0.18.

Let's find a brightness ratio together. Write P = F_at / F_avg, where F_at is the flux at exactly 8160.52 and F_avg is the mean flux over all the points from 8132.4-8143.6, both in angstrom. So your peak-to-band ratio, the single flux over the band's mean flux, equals 0.95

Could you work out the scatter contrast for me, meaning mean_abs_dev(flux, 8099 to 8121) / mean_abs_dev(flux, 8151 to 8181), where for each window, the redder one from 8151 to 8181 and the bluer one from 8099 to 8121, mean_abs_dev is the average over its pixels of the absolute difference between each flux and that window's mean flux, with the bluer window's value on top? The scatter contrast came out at 1.4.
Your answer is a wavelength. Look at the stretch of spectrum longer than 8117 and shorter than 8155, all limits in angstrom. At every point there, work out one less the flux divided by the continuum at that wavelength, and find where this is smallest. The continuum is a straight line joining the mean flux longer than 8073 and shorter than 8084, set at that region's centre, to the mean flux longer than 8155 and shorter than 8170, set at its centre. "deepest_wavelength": 8119.29 angstrom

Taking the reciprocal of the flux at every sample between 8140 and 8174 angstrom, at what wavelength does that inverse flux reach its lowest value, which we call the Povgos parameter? 8156.76 angstrom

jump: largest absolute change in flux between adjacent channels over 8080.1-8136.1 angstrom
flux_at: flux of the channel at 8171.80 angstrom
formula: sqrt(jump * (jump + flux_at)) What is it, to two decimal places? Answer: 2.29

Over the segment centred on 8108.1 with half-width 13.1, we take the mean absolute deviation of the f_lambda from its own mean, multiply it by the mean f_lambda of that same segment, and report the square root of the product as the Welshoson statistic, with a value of 0.92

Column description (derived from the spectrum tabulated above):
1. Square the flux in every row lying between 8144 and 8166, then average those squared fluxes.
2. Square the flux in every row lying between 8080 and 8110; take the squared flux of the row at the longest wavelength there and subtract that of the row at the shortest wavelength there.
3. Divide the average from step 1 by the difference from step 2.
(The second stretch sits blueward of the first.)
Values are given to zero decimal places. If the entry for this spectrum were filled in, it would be -20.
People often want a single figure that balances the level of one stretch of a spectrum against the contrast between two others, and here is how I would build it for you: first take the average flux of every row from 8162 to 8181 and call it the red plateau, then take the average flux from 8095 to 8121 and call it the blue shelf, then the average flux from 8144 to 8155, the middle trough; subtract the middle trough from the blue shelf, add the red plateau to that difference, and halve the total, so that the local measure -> 2.38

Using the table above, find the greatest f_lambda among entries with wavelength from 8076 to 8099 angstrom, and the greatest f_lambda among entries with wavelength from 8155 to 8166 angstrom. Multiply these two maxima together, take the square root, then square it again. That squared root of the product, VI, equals 25.6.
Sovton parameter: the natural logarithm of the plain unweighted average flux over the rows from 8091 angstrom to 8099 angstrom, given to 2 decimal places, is 1.49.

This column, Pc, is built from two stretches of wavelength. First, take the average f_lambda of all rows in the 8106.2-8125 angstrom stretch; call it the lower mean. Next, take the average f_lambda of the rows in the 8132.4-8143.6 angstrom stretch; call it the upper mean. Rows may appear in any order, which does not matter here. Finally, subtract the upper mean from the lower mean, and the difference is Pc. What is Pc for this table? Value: 0.1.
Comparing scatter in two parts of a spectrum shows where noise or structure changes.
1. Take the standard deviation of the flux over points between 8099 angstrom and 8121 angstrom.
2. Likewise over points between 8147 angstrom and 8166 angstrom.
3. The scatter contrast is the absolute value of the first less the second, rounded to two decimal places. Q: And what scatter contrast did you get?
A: 0.07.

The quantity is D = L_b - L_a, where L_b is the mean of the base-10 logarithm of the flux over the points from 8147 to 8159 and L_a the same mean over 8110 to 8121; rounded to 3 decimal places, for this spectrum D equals 0.000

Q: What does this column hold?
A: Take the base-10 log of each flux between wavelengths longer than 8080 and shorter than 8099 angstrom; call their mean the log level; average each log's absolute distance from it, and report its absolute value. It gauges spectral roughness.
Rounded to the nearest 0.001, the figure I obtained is 0.028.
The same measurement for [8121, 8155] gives 0.018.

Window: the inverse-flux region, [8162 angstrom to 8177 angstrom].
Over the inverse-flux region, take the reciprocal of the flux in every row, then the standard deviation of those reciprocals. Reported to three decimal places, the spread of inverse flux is 0.003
